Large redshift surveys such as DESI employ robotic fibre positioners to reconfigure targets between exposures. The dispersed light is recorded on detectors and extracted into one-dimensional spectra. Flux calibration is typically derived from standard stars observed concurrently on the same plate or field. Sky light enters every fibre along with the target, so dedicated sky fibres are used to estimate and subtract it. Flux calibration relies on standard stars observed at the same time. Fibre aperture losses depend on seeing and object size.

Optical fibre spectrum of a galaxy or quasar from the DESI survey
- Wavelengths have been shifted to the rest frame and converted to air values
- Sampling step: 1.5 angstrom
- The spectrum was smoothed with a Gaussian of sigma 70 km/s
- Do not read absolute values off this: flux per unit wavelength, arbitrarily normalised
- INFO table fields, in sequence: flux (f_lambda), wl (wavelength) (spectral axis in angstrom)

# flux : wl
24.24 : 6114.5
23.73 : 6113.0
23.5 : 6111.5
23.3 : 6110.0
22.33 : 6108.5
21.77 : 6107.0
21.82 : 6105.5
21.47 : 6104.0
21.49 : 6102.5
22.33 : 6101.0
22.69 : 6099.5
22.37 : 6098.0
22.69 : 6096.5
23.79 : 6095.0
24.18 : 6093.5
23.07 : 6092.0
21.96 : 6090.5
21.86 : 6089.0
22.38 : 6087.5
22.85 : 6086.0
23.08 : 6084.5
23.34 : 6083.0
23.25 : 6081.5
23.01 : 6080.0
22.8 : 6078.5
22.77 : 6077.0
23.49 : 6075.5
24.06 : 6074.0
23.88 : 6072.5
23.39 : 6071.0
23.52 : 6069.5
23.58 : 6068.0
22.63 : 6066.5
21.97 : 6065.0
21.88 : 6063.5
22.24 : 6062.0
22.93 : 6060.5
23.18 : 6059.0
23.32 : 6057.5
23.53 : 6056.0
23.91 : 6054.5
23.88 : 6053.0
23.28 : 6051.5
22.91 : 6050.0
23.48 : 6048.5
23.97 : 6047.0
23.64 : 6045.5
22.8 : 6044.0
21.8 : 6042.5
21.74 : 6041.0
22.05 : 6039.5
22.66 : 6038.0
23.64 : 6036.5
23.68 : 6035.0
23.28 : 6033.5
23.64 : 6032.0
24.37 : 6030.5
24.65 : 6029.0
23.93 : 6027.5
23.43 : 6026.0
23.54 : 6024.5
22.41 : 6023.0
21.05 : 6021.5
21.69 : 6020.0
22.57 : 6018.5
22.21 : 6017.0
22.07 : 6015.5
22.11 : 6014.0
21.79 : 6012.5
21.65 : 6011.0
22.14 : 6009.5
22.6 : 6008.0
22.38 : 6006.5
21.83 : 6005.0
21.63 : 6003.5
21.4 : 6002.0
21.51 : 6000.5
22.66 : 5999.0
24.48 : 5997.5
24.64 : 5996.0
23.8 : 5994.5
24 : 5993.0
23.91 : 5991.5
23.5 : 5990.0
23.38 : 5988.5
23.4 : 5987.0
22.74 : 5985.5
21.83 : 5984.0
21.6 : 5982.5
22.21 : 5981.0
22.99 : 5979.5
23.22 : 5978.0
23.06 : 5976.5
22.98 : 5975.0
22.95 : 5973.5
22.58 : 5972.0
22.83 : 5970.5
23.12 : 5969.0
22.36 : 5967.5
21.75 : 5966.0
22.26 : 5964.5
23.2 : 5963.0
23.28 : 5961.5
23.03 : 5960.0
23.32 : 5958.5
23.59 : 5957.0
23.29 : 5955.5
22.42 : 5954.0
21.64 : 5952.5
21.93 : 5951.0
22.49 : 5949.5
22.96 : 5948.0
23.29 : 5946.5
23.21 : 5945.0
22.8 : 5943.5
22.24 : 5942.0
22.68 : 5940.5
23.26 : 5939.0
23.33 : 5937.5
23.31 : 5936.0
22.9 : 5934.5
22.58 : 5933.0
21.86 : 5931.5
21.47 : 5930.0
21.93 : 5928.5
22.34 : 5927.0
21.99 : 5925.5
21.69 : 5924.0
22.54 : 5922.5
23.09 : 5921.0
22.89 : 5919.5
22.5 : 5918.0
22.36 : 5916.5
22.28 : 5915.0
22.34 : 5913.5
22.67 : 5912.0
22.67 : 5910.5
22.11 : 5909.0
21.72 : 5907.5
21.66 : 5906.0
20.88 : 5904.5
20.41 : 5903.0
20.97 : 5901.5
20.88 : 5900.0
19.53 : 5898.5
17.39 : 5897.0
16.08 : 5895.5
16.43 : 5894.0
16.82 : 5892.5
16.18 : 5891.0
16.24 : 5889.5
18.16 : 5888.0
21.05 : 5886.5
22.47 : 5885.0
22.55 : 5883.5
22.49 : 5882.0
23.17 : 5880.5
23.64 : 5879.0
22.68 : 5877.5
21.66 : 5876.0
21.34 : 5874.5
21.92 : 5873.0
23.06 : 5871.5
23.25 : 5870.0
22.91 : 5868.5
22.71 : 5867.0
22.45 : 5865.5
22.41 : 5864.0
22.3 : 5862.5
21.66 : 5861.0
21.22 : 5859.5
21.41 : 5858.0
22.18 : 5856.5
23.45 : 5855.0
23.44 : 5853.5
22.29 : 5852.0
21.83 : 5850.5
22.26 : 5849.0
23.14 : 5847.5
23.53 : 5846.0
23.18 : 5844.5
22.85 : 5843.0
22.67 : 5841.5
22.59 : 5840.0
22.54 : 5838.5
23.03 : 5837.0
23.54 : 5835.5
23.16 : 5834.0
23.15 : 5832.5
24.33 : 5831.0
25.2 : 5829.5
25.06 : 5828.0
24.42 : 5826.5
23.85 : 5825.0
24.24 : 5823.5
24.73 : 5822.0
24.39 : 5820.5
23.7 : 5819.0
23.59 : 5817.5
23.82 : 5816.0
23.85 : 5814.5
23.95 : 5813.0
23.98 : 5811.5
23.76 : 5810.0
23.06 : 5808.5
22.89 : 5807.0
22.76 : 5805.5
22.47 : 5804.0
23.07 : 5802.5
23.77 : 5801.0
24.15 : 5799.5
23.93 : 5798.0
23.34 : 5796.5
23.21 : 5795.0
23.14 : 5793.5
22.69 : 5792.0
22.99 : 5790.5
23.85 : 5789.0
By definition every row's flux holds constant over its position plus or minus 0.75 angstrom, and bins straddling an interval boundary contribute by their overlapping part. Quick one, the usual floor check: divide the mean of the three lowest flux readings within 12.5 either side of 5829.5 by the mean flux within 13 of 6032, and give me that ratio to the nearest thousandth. 0.984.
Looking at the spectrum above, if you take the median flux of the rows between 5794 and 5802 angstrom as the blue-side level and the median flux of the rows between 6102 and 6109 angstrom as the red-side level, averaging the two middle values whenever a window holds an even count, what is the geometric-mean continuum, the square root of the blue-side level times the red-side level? 22.7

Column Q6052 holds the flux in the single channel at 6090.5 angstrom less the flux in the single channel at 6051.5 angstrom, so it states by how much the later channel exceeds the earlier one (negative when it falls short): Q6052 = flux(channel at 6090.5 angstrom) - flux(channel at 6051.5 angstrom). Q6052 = -1.3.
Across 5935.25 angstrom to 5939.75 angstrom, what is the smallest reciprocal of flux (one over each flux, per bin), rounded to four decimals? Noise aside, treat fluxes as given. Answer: 0.0429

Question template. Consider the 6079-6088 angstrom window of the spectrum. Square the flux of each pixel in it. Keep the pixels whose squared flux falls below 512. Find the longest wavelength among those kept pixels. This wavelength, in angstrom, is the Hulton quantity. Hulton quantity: 6087.5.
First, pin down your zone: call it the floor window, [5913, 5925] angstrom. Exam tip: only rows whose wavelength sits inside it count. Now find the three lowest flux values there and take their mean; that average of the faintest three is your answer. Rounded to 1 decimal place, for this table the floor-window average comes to 22.1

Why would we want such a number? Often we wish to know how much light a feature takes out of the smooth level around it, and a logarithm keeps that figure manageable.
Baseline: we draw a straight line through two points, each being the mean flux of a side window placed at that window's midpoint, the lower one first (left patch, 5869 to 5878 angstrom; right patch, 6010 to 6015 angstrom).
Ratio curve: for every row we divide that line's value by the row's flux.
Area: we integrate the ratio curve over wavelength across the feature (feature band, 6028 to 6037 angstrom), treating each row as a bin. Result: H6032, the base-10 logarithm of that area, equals 0.915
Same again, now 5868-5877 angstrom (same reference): 0.954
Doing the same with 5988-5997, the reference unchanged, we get 0.917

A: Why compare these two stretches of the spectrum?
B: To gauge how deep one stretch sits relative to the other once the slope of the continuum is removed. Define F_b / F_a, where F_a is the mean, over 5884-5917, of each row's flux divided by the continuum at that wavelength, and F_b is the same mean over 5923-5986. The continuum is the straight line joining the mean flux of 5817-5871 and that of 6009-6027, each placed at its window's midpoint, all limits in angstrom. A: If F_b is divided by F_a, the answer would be 1.14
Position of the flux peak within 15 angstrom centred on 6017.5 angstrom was 6024.5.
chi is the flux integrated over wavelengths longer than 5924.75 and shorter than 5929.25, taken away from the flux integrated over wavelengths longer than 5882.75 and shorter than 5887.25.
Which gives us 0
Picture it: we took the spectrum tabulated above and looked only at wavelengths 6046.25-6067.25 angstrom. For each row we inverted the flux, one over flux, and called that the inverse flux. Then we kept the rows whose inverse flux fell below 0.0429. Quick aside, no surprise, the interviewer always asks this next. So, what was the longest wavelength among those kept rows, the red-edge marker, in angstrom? 6057.5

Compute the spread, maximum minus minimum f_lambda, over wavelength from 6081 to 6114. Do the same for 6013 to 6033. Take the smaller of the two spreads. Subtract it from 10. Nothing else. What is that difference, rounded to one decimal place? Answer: 7.3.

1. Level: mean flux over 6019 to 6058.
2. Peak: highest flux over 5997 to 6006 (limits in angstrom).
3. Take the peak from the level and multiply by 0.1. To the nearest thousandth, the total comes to -0.132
